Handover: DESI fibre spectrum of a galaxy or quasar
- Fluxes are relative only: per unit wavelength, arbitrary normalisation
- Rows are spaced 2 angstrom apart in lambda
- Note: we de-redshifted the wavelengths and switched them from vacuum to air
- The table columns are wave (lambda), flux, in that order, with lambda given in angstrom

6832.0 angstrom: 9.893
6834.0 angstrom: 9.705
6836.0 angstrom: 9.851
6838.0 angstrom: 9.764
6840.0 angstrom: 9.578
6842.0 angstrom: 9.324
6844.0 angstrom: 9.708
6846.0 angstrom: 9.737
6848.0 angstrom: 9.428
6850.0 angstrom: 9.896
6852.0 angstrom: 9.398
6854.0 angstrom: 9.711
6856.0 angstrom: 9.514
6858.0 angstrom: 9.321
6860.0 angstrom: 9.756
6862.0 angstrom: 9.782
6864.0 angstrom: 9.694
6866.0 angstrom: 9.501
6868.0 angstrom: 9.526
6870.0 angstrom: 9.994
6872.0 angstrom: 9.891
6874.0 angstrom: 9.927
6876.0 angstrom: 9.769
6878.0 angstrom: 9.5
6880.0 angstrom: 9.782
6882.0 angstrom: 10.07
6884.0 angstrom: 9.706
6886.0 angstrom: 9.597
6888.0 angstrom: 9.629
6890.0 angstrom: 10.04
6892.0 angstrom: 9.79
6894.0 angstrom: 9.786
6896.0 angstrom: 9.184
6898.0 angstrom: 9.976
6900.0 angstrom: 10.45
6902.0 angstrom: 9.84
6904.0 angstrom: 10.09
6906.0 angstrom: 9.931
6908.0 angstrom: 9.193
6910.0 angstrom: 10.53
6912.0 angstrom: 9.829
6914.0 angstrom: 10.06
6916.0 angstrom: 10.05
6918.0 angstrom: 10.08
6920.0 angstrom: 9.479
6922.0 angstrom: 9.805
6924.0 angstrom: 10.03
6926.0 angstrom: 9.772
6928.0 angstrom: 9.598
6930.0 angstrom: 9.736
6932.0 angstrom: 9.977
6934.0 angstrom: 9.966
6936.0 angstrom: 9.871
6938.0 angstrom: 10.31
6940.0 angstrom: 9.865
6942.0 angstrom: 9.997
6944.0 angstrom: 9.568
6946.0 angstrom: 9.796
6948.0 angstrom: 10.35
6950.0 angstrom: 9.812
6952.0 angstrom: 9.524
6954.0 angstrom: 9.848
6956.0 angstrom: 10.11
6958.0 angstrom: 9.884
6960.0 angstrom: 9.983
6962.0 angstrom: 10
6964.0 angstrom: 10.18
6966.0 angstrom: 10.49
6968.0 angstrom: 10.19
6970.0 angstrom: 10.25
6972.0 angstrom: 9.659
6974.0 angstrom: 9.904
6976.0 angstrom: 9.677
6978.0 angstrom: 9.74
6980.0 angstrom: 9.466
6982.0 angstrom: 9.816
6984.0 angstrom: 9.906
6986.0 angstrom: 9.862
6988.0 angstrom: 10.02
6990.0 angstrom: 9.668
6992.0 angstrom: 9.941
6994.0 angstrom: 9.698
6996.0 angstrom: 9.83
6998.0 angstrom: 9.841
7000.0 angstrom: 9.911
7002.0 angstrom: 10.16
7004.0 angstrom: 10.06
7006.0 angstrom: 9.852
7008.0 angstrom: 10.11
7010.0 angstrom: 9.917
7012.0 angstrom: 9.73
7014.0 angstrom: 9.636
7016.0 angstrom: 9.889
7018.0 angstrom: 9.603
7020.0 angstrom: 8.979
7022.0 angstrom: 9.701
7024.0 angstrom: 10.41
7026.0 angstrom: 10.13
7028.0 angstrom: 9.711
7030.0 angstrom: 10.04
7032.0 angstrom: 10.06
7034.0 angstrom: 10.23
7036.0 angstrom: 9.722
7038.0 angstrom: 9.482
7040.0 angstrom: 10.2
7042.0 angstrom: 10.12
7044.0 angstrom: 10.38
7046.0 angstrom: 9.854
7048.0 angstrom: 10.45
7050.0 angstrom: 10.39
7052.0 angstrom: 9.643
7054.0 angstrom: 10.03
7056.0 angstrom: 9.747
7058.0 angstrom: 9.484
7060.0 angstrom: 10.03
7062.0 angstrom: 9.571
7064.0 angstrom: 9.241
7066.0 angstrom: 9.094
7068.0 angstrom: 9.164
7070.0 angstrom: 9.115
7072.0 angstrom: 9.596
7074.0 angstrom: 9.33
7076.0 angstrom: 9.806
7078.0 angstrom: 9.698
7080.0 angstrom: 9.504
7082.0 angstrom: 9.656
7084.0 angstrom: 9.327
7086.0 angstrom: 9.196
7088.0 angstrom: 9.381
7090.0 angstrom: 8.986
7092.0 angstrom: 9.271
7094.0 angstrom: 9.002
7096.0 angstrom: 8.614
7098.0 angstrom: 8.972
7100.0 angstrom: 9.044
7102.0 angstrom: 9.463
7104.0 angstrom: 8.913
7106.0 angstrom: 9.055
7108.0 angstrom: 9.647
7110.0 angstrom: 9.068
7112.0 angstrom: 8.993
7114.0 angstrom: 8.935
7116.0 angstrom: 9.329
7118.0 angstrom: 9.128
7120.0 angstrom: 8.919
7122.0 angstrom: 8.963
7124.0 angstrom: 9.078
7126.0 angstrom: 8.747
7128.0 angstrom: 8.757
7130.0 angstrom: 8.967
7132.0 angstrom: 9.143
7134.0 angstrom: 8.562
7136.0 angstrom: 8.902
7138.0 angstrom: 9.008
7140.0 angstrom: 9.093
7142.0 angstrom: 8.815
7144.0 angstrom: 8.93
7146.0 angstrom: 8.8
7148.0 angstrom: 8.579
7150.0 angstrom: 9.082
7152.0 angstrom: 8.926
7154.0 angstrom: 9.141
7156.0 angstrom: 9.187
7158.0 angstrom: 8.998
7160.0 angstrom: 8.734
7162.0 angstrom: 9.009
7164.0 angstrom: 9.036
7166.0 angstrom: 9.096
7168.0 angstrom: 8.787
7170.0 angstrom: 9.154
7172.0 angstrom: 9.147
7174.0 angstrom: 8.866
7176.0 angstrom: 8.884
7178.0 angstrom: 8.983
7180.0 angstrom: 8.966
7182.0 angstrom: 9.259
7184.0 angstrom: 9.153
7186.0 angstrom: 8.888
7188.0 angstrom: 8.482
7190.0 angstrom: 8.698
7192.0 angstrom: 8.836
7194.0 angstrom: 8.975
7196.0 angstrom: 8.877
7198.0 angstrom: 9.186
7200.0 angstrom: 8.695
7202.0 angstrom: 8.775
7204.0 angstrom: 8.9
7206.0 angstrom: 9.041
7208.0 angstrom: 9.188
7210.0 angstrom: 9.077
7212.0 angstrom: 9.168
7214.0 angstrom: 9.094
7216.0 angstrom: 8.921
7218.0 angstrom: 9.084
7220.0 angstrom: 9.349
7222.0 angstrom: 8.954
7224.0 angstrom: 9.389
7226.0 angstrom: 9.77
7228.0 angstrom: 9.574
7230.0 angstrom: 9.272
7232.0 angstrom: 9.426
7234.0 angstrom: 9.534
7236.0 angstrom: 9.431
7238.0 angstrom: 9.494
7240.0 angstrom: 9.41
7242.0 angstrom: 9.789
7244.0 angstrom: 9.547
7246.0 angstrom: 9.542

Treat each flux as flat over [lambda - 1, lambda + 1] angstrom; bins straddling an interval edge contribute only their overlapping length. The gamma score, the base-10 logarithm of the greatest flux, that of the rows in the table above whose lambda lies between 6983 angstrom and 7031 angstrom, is 1.02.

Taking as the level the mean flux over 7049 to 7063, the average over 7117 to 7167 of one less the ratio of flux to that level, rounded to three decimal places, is 0.091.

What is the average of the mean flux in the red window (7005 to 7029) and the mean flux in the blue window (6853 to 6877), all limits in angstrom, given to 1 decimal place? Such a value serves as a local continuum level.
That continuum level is 9.8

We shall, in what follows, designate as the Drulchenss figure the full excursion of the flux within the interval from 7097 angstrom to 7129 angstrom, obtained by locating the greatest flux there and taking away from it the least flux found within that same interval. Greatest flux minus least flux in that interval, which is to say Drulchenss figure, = 0.90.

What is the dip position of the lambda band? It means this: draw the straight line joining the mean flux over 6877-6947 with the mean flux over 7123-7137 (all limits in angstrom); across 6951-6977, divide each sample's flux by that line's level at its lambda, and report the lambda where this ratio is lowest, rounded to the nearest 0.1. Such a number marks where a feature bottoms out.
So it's 6952.0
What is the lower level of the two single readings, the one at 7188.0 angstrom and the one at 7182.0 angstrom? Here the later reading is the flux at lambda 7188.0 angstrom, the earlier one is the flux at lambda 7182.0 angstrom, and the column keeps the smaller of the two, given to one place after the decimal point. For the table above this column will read 8.5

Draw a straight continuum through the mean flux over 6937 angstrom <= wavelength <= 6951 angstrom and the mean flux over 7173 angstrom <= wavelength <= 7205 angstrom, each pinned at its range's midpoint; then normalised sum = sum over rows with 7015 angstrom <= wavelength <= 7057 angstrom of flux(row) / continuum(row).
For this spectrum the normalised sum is 21.8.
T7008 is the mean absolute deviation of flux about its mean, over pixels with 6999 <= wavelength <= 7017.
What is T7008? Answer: 0.128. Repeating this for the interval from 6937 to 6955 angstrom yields 0.215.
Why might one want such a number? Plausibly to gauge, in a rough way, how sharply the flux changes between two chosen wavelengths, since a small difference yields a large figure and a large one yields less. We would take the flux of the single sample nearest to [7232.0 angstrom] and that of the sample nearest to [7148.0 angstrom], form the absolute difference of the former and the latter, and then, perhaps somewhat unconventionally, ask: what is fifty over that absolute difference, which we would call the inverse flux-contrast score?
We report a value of 59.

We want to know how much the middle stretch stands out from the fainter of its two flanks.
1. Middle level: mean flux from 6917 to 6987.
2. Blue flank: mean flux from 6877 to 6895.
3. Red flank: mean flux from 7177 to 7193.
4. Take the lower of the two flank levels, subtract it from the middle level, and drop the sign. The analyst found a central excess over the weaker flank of 1.0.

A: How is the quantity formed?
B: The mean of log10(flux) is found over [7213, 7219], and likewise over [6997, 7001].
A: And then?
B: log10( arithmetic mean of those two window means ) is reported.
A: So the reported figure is -0.011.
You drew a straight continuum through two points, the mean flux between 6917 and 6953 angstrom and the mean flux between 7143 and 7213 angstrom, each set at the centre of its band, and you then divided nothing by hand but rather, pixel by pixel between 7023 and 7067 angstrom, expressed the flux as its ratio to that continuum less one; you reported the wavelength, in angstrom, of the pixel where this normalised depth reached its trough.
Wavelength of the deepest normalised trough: 7066.0 angstrom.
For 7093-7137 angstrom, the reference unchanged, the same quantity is 7096.0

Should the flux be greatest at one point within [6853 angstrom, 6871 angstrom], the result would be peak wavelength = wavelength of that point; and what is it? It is 6870.0 angstrom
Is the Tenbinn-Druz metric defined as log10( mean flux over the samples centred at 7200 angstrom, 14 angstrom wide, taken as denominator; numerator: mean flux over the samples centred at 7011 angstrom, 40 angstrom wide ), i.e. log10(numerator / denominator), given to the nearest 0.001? 0.043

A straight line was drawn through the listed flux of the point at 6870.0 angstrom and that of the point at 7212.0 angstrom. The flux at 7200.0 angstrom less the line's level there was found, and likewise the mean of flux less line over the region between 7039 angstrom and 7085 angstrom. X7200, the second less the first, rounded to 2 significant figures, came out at 0.69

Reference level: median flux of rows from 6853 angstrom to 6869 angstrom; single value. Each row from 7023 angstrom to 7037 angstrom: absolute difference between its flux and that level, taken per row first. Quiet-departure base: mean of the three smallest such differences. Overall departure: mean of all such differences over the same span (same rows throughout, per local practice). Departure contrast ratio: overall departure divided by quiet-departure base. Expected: 2.02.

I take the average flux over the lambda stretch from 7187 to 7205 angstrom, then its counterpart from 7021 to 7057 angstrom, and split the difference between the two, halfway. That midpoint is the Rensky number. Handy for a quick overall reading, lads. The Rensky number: 9.42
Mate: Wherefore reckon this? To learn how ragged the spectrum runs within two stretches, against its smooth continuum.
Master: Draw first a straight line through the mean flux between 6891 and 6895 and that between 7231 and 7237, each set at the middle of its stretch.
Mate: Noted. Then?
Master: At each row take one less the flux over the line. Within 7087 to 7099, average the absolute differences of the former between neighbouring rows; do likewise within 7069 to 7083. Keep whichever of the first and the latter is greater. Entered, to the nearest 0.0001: 0.0353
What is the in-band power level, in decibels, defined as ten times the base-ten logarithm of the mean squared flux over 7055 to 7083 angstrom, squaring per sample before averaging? 19.56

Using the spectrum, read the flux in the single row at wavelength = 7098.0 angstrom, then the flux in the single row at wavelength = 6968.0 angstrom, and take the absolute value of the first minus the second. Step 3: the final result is 1.2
